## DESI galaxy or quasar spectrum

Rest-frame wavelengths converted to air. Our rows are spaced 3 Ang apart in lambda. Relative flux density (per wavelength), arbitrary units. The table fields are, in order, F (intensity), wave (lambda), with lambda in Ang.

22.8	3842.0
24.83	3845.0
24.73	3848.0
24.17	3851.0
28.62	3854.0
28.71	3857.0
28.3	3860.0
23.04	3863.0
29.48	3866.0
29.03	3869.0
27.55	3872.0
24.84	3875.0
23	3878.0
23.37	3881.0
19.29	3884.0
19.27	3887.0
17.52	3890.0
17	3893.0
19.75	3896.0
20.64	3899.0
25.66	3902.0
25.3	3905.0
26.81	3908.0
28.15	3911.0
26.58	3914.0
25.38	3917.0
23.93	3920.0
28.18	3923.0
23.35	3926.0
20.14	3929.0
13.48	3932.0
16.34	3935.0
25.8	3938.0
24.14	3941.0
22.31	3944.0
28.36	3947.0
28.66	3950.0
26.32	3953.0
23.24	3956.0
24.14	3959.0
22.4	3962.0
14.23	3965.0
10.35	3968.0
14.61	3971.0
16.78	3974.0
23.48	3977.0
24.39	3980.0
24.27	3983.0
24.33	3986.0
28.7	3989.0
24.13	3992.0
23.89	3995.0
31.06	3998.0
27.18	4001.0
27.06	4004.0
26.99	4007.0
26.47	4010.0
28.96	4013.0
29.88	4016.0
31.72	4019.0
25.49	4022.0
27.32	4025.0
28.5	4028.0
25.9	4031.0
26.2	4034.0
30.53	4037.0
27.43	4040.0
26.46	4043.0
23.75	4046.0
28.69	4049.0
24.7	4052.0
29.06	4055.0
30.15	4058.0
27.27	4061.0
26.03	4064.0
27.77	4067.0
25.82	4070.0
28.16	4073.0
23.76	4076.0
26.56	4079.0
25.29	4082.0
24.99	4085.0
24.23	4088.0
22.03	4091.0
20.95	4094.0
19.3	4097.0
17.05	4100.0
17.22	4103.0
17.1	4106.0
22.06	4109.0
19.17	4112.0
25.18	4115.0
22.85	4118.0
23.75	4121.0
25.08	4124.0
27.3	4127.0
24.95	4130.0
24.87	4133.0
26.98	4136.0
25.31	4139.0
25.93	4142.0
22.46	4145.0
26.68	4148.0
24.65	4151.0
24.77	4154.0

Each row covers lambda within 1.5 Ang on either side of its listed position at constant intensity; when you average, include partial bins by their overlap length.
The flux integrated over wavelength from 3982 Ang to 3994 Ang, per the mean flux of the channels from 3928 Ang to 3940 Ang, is 16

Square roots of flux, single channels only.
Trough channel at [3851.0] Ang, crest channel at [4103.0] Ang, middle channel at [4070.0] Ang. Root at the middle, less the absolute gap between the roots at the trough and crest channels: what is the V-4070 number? 4.3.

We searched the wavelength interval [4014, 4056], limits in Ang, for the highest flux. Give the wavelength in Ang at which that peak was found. 4019.0 Ang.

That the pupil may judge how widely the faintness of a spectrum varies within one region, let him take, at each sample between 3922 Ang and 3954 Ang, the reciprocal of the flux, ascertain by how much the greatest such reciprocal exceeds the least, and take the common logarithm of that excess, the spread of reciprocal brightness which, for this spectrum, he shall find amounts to -1.41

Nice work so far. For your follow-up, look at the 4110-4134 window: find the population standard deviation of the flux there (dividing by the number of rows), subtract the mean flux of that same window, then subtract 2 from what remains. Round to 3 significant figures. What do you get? -23.9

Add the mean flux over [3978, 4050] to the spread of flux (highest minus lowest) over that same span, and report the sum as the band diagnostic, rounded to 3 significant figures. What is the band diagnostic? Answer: 35.0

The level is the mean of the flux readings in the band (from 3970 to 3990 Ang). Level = 22.4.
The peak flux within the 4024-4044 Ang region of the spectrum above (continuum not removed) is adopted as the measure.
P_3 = 30.53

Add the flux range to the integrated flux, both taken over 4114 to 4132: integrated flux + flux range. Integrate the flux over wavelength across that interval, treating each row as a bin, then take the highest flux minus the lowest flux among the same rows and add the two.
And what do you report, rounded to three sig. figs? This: 452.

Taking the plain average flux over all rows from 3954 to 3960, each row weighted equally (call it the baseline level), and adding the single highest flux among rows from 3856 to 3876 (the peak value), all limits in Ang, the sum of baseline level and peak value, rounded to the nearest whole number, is 53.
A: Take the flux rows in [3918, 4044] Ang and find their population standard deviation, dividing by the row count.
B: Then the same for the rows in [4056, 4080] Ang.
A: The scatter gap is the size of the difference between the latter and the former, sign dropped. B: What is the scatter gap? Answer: 3.11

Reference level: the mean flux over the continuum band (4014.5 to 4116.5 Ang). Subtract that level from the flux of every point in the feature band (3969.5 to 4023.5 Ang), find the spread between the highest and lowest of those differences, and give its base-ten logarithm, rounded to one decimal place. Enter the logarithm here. 1.2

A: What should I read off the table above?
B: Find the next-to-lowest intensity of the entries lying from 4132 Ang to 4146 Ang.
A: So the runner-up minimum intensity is 24.87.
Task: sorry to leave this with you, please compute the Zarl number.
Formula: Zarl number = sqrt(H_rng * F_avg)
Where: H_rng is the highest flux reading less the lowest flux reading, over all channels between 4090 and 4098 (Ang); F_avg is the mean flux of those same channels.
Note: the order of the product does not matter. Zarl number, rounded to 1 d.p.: 7.5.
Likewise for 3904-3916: 8.7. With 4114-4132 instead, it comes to 10.5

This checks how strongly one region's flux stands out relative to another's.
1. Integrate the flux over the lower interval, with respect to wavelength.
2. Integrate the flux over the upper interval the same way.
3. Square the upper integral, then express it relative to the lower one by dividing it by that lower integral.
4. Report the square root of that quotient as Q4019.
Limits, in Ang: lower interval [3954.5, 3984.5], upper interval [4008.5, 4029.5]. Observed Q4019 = 24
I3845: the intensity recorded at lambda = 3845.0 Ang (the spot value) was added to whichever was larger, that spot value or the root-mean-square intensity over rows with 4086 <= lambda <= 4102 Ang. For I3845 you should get 50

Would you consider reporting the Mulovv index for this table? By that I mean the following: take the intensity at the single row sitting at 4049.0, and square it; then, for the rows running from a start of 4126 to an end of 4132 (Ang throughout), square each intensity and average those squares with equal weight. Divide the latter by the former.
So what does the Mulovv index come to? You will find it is 0.8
